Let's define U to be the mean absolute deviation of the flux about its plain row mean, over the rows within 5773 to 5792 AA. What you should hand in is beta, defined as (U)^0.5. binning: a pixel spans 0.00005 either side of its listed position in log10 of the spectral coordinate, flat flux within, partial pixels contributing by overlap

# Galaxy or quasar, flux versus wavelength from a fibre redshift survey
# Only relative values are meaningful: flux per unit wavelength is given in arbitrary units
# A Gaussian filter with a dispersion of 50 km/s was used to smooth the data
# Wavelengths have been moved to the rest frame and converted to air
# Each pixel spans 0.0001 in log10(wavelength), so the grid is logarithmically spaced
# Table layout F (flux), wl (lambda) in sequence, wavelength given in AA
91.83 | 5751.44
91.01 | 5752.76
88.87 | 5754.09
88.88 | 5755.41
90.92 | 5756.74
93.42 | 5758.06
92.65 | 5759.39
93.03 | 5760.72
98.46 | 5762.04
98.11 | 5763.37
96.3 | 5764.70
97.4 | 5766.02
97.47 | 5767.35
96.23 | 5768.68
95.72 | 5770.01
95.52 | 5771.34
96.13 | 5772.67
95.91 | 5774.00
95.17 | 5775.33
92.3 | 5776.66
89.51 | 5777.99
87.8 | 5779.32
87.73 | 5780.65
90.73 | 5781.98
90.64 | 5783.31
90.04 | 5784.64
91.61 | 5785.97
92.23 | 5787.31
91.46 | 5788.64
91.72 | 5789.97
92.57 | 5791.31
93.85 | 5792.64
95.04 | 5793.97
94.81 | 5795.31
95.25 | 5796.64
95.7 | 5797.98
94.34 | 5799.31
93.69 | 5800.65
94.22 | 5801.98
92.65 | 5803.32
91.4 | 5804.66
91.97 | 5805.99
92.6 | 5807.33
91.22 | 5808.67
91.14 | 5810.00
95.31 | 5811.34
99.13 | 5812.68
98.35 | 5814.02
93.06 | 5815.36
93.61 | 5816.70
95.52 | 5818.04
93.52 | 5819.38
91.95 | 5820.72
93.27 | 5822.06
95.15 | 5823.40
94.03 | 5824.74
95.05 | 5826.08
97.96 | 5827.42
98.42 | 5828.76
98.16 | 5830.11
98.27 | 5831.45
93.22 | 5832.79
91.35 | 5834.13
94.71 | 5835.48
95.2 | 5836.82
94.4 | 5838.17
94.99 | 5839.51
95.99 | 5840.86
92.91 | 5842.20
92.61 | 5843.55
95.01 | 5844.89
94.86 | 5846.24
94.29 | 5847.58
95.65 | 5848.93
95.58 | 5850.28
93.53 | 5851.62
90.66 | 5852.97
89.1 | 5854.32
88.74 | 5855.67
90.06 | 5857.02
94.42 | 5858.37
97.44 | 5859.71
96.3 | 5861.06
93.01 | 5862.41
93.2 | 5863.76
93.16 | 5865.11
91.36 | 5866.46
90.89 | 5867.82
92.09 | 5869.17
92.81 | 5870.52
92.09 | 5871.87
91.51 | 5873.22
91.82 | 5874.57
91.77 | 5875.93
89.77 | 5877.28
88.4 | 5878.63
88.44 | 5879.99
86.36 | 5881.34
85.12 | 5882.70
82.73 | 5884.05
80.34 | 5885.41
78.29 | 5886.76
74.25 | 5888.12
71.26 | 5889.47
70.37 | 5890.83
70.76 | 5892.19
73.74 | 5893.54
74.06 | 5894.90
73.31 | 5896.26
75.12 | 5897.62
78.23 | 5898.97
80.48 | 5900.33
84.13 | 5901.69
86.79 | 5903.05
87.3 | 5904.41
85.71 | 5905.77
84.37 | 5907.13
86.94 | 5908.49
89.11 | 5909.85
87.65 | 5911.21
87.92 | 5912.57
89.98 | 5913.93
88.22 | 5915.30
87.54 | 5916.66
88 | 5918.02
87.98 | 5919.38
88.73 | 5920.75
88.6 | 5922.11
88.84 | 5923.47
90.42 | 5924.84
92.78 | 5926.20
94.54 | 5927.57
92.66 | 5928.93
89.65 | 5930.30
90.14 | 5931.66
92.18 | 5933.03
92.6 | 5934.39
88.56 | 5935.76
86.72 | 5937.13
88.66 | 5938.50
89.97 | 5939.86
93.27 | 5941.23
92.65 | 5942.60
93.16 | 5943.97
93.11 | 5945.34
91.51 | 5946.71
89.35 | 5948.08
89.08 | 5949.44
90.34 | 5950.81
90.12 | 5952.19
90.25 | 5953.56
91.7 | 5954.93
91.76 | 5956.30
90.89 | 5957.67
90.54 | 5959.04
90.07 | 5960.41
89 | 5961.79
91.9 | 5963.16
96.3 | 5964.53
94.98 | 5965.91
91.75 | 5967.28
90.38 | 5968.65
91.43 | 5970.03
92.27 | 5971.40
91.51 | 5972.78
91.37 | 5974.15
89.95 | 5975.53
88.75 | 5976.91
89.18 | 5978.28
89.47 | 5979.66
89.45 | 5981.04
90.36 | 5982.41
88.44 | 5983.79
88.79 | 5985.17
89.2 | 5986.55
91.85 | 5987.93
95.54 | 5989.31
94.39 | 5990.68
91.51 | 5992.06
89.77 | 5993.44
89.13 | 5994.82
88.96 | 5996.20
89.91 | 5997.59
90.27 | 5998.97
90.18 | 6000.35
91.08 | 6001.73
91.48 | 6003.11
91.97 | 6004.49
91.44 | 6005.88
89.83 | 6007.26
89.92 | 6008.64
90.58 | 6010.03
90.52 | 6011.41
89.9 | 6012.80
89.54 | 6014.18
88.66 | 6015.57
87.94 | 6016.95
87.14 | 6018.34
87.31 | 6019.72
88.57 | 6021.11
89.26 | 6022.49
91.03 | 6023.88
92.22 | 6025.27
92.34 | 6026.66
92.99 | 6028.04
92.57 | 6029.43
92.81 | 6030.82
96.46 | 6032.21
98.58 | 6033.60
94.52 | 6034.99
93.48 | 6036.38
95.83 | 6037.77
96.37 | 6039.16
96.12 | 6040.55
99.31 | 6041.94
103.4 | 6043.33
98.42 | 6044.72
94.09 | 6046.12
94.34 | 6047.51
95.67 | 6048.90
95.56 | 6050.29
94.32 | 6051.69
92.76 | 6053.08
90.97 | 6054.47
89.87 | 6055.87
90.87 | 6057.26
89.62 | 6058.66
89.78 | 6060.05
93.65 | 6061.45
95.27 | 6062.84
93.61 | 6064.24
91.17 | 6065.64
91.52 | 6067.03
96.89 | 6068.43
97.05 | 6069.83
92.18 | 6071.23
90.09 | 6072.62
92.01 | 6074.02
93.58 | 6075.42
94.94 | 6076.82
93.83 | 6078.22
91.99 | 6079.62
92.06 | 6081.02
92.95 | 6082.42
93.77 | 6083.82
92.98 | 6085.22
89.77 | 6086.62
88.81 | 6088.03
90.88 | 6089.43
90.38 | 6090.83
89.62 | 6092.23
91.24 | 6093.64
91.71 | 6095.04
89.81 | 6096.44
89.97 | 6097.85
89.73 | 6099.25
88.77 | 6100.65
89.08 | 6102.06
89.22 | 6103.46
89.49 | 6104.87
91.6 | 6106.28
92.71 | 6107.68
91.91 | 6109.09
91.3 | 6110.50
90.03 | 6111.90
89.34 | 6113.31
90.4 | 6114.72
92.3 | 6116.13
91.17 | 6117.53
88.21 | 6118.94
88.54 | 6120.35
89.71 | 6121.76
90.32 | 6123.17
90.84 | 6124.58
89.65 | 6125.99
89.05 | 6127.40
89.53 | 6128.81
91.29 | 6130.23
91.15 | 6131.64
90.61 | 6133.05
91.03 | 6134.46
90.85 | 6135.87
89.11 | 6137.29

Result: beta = 1.3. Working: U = 1.7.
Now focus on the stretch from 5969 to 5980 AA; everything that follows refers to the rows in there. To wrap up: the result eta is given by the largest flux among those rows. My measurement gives 92.27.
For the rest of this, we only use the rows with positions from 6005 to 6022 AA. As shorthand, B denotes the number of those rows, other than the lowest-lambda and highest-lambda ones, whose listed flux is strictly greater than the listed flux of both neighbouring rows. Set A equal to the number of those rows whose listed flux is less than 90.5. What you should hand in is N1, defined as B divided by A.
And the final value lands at 0.1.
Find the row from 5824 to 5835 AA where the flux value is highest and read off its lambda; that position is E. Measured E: 5828.76 AA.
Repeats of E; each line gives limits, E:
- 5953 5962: 5956.30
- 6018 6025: 6023.88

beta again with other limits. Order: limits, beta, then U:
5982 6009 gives 1.2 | 1.4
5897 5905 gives 2.0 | 4.1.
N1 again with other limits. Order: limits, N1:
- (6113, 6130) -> 0.2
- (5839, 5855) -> 3.0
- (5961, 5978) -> 0.5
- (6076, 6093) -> 0.5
